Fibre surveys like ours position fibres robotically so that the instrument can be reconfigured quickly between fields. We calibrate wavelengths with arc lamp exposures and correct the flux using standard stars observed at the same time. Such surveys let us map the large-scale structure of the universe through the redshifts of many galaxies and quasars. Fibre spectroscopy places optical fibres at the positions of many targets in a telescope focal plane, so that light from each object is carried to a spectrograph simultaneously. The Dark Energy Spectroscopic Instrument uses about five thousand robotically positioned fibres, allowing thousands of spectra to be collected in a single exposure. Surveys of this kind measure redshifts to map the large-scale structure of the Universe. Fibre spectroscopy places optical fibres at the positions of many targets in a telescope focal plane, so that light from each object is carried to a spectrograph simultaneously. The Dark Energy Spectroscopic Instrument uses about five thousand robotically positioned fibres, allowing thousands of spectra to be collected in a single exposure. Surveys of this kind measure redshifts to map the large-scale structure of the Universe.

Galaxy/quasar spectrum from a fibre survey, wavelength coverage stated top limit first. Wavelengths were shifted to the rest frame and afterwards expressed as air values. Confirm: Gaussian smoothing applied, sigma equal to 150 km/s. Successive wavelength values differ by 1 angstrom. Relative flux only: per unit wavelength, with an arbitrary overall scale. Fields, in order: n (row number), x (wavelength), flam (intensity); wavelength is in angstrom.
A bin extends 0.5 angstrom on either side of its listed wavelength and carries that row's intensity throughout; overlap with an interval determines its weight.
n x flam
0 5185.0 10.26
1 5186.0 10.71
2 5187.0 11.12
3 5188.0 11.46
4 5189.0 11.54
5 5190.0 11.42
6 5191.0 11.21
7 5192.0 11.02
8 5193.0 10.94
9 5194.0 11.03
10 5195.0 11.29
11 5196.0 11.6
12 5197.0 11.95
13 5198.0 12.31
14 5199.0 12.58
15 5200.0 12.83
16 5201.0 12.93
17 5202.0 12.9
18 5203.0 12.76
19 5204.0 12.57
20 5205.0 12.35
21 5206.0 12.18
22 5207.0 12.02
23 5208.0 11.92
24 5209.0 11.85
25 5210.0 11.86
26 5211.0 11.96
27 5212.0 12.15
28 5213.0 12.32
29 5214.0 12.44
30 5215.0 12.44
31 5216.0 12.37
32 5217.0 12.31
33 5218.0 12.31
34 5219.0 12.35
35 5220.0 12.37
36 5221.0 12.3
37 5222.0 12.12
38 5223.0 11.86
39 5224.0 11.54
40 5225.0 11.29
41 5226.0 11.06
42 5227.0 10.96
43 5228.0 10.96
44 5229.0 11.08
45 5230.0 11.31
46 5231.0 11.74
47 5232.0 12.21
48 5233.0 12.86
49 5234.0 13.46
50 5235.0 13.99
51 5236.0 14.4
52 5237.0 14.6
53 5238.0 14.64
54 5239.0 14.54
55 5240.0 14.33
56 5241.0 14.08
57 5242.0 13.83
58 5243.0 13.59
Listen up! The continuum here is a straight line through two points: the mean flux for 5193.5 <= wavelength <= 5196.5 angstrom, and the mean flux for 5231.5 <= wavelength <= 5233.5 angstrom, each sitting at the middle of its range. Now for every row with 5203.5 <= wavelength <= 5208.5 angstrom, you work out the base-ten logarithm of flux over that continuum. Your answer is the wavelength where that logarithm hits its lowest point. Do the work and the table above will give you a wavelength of 5208.0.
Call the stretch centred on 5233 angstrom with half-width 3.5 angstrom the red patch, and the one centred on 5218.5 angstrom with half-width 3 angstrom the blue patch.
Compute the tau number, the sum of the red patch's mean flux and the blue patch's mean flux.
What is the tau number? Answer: 25.2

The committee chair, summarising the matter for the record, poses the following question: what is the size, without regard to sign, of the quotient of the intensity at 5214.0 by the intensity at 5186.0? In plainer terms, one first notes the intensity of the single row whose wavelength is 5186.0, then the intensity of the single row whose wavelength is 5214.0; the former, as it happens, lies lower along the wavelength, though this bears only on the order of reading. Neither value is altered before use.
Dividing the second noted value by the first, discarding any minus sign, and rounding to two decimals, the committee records 1.16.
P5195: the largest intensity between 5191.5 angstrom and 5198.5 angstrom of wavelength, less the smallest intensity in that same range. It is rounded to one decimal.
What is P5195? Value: 1.4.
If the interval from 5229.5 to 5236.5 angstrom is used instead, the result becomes 3.1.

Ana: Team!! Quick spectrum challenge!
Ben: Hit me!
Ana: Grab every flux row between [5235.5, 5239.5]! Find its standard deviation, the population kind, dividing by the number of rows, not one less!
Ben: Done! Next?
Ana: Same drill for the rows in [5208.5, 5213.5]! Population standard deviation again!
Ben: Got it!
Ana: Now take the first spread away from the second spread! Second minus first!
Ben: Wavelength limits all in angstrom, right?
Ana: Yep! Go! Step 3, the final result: 0.09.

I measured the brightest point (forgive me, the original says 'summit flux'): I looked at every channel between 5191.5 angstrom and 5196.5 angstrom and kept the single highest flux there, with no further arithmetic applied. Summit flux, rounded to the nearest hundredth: 11.60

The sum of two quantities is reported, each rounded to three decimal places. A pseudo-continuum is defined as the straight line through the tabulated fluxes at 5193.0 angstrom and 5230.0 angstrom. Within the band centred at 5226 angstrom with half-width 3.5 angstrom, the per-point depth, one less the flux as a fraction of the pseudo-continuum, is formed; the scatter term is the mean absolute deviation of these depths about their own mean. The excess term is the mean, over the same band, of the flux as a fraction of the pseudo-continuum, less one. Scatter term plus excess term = 0.024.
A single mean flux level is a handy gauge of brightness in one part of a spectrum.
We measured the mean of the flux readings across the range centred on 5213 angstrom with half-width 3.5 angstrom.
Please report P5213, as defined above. 12.2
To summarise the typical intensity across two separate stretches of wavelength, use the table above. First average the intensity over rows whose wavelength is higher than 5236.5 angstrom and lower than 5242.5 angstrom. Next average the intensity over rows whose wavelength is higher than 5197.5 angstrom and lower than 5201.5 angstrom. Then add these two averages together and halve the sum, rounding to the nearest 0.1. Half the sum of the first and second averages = 13.5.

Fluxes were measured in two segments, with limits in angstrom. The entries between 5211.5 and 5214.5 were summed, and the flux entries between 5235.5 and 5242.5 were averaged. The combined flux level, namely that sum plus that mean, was 51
